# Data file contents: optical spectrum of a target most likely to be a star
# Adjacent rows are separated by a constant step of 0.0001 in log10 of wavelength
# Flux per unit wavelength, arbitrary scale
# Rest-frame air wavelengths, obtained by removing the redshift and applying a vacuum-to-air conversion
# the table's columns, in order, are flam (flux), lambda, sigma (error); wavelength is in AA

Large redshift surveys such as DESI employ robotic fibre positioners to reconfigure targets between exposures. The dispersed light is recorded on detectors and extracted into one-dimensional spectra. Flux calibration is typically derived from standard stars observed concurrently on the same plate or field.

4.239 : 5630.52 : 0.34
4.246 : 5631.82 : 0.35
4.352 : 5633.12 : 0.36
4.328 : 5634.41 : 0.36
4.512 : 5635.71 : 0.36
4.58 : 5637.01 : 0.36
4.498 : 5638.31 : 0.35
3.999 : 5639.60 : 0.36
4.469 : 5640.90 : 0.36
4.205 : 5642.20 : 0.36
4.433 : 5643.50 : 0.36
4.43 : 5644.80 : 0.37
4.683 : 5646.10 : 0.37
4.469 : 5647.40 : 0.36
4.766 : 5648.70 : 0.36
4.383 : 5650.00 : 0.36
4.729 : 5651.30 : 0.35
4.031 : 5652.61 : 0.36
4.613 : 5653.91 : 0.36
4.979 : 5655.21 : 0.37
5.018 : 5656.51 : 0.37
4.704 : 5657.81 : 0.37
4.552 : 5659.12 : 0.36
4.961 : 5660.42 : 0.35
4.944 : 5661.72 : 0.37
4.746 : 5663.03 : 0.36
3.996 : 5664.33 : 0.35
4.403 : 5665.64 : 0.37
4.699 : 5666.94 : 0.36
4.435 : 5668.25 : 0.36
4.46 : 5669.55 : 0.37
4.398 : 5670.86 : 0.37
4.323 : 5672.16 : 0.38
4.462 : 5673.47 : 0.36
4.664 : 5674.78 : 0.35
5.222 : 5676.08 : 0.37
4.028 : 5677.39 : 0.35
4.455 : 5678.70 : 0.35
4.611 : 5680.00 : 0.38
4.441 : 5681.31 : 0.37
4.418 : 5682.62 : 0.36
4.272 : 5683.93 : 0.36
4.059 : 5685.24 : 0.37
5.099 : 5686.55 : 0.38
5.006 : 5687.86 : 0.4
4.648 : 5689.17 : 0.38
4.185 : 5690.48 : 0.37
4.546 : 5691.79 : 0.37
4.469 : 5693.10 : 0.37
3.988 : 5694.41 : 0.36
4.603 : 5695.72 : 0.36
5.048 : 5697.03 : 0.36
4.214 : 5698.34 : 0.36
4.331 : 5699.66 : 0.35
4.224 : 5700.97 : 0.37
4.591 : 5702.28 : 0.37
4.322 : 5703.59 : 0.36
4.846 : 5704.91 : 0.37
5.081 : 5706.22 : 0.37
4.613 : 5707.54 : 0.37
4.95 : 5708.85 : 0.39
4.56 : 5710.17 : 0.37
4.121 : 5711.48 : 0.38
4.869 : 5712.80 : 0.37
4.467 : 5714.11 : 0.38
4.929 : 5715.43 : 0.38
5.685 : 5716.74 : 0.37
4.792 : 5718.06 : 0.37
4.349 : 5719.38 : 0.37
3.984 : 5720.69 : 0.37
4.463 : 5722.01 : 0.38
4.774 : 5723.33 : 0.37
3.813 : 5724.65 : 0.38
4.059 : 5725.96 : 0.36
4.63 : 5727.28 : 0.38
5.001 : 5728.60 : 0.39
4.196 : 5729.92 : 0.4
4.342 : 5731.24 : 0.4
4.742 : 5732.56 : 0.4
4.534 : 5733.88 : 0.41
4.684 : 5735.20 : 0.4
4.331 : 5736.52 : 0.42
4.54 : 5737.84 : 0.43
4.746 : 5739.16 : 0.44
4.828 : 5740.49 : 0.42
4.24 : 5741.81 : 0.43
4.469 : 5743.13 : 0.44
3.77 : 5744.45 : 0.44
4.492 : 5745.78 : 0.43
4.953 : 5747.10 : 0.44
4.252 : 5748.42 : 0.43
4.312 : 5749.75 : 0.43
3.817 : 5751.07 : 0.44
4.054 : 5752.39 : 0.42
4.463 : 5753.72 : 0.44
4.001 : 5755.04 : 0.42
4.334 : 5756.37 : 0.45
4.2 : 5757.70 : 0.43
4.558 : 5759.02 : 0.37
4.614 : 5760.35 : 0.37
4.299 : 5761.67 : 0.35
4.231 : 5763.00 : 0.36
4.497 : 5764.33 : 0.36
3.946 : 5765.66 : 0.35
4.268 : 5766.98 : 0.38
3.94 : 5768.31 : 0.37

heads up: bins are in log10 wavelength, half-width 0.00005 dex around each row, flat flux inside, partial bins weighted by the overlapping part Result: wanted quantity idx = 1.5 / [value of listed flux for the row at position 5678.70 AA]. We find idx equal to 0.337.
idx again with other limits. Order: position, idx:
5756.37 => 0.346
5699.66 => 0.346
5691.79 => 0.330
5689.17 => 0.323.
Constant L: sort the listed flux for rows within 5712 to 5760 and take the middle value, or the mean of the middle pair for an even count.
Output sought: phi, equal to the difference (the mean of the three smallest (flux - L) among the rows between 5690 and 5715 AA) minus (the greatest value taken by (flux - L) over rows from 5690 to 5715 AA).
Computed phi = -0.98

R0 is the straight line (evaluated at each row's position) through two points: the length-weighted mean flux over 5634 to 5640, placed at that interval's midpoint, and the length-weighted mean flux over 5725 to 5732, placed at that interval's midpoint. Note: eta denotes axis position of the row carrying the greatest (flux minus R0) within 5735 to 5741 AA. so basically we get 5740.49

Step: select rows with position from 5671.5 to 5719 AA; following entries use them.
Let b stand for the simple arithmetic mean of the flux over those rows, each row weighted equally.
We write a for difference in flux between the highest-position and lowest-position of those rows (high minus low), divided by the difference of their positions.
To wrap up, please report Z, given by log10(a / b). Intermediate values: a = 0.010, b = 4.59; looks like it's -2.65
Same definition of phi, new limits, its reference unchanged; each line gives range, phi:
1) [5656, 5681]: -1.11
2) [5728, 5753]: -1.12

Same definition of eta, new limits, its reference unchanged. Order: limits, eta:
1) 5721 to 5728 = 5723.33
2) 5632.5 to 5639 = 5637.01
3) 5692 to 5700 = 5697.03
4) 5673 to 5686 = 5676.08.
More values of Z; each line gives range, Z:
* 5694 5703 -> -1.76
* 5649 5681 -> -2.78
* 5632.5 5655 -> -2.55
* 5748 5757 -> -2.61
